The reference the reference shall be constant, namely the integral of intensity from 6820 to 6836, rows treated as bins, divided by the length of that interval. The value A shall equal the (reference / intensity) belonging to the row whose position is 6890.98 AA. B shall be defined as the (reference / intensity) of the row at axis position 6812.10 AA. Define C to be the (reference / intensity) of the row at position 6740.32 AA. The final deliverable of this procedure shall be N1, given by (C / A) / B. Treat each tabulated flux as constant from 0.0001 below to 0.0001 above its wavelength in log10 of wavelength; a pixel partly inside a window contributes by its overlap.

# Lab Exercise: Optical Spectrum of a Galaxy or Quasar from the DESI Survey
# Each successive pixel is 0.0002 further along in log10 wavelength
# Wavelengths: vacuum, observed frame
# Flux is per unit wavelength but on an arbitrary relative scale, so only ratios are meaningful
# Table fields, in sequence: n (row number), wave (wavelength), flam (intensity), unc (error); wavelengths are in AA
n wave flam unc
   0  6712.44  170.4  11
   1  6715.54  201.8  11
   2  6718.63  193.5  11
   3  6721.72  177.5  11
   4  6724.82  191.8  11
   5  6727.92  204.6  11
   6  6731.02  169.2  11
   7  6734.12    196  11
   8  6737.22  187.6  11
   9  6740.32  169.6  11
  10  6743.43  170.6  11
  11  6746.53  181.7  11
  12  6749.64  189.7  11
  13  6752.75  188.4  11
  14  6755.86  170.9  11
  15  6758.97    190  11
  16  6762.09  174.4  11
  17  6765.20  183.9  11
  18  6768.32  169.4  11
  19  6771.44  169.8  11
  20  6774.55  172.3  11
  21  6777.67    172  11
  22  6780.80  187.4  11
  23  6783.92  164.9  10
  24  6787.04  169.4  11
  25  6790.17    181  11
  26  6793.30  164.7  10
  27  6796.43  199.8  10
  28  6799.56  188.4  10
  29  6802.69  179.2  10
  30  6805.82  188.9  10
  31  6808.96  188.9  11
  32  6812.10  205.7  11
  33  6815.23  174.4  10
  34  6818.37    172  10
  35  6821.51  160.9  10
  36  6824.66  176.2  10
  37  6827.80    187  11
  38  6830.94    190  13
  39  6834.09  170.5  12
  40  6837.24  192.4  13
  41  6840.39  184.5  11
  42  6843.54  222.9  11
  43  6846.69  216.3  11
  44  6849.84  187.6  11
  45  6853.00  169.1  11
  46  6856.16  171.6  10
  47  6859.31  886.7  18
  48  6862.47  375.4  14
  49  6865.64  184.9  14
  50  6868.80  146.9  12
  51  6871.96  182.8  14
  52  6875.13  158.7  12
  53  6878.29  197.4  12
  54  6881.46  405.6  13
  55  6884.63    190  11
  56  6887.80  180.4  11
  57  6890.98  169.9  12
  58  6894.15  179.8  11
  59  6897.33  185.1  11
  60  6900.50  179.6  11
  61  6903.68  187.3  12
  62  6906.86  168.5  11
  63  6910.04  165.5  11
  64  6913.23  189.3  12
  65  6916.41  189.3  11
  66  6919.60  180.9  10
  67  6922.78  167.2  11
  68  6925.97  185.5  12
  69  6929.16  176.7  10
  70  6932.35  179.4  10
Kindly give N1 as 1.16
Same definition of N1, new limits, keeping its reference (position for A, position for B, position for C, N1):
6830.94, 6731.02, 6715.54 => 0.90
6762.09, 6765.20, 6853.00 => 1.07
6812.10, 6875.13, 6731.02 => 1.09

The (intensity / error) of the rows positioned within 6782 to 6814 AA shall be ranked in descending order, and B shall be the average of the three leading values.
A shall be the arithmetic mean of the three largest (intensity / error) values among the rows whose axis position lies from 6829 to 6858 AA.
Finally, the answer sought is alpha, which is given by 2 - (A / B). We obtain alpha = 1.01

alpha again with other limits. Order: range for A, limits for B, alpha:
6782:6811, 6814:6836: 0.90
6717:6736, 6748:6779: 0.95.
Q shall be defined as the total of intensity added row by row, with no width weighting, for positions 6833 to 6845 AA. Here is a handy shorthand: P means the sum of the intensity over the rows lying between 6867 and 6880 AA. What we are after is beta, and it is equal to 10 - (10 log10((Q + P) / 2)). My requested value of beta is -18.6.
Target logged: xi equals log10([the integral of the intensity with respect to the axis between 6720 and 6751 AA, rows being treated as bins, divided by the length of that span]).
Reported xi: 2.26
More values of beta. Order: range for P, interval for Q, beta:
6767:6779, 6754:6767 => -18.5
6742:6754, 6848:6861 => -20.3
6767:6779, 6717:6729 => -18.6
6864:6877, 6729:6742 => -18.4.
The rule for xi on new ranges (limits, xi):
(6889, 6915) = 2.25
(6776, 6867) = 2.33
